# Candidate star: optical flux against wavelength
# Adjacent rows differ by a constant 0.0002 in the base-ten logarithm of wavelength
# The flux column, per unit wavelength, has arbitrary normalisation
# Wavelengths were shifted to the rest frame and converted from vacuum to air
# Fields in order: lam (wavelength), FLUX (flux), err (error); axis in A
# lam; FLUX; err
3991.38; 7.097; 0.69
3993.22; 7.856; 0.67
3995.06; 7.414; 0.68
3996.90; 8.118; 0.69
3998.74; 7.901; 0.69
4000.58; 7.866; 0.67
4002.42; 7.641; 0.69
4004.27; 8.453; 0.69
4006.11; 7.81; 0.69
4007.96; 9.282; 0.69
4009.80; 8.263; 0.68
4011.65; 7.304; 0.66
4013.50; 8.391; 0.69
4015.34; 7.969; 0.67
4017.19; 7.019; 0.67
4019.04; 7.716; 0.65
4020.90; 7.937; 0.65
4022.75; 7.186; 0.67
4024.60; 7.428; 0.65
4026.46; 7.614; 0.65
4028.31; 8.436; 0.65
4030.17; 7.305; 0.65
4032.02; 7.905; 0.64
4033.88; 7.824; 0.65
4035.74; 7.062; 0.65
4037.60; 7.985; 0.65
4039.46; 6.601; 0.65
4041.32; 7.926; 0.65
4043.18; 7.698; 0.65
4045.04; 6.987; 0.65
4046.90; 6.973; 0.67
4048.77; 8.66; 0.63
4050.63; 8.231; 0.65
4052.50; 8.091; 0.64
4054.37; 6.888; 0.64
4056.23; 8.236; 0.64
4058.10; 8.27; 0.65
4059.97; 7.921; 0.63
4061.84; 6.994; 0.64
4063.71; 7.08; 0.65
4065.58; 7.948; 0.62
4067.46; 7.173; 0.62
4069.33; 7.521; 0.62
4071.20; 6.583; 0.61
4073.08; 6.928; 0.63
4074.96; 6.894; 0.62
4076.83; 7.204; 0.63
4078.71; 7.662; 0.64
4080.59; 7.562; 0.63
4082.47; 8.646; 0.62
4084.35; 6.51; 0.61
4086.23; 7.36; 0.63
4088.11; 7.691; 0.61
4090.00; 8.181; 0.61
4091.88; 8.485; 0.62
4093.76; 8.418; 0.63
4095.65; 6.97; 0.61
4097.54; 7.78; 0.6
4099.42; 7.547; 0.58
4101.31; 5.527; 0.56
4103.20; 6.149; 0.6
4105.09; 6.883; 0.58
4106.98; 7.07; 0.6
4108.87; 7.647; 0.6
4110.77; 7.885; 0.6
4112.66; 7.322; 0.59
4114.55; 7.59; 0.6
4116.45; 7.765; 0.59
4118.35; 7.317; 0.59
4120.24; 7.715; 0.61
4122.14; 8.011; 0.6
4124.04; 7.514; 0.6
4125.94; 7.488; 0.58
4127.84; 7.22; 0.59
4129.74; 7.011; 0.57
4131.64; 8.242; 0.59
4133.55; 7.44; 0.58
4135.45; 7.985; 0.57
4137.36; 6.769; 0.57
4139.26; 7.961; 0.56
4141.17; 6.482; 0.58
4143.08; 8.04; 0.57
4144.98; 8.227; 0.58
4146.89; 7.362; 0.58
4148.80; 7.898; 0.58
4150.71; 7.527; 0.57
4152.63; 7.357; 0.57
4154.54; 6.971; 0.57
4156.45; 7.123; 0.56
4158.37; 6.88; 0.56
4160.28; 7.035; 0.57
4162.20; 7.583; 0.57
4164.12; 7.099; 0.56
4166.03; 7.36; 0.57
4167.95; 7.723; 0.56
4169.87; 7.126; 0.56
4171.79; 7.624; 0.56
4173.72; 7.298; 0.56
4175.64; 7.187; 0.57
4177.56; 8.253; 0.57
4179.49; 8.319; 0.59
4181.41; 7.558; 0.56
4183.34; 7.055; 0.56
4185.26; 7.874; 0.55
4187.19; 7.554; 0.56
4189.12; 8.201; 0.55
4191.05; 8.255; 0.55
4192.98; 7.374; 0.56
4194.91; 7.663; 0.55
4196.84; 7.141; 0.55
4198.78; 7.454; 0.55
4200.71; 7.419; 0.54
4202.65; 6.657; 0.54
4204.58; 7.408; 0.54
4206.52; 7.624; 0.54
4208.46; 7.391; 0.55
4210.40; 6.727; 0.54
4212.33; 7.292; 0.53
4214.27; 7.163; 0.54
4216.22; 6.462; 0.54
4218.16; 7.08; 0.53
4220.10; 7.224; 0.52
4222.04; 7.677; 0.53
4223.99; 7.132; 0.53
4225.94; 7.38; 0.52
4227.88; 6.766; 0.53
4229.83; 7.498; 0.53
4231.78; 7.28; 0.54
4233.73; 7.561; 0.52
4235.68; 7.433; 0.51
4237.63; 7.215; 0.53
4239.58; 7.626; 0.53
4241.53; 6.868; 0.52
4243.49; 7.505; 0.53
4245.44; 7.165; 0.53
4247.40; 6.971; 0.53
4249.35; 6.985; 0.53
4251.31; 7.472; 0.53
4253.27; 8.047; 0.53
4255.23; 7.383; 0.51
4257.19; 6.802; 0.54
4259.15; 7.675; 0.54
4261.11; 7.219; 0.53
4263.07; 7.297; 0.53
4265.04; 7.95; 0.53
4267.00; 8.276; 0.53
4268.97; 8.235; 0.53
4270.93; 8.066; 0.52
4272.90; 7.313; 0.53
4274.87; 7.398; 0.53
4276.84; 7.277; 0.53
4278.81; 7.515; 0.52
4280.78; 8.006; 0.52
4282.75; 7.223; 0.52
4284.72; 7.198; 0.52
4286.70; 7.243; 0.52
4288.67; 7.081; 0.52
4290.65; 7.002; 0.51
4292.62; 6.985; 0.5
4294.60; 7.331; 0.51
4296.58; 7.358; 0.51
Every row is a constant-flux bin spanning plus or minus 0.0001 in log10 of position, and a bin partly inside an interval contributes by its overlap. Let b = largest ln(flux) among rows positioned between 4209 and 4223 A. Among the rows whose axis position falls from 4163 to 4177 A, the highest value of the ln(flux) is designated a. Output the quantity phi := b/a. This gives 1.00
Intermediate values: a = 2.04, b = 2.04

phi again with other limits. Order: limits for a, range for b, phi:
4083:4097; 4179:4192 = 0.99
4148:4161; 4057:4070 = 1.02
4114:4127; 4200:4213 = 0.98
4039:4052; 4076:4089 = 1.00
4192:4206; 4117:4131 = 1.02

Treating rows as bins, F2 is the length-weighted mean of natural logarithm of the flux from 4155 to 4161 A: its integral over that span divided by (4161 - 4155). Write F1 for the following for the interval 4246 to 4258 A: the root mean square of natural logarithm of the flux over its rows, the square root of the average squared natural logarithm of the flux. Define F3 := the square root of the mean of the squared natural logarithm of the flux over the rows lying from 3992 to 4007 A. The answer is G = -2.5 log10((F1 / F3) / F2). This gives 0.77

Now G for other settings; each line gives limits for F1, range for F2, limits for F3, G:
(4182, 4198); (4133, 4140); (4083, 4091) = 0.75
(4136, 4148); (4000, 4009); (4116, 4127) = 0.82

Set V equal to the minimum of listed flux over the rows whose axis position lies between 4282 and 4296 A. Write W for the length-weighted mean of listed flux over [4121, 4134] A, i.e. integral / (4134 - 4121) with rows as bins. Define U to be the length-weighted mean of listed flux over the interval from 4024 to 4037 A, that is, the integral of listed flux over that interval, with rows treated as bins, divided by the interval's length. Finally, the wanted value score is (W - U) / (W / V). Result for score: -0.1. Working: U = 7.66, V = 6.985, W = 7.6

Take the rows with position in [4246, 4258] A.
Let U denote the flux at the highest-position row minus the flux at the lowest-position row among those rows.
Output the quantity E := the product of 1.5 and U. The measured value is -0.3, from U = -0.2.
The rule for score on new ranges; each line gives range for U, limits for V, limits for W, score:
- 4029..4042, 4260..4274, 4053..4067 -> 0.1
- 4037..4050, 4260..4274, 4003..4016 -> 0.6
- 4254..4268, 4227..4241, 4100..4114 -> -0.5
